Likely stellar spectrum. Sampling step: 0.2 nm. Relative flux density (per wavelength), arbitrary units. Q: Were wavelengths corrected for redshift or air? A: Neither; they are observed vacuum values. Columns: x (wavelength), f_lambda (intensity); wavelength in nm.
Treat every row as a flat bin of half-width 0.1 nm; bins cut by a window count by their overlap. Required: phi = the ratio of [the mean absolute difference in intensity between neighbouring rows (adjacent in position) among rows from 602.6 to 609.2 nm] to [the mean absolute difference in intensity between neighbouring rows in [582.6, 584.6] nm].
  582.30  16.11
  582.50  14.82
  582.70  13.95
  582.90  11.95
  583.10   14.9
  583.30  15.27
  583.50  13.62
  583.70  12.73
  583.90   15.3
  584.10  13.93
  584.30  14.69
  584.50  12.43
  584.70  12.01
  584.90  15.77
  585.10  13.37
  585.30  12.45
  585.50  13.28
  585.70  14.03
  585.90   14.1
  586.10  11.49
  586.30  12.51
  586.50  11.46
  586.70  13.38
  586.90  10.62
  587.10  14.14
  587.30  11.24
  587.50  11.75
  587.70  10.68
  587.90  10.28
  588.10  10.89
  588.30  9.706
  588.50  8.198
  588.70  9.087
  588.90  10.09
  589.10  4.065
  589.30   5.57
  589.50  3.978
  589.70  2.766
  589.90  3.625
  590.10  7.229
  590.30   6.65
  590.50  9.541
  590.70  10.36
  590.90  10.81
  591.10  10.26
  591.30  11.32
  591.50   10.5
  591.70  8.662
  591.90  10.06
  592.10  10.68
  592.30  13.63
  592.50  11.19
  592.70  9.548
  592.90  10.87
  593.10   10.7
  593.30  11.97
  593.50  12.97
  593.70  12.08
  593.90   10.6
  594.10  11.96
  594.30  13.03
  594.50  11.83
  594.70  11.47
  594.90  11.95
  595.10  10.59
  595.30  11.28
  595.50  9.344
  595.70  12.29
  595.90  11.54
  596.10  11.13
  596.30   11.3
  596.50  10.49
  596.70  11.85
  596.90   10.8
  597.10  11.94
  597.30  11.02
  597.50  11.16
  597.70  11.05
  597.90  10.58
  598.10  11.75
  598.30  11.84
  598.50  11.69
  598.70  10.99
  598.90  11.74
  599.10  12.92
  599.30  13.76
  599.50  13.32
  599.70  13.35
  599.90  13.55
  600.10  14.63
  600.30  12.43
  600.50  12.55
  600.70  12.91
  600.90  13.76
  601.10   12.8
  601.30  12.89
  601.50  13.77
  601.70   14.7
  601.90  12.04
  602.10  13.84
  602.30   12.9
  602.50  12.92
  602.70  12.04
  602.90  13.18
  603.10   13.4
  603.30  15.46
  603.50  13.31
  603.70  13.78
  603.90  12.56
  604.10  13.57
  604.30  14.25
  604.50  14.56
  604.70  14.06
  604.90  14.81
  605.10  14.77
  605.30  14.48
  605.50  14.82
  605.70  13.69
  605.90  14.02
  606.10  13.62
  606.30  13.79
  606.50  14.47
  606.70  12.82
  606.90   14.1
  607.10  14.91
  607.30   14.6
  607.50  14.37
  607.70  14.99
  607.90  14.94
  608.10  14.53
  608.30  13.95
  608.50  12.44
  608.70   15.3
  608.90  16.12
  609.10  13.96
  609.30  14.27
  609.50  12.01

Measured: 0.5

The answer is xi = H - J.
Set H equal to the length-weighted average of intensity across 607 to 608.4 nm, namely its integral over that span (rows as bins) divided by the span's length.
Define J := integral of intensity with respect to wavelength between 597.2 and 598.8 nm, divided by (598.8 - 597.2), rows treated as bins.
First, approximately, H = 14.6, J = 11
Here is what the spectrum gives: 3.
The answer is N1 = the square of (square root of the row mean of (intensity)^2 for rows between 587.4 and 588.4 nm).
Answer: 114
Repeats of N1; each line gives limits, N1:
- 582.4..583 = 186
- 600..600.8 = 173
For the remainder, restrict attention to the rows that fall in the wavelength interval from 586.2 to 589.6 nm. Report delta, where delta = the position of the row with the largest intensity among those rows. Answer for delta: 587.10 nm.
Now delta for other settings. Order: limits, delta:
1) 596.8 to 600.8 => 600.10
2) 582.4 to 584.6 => 583.90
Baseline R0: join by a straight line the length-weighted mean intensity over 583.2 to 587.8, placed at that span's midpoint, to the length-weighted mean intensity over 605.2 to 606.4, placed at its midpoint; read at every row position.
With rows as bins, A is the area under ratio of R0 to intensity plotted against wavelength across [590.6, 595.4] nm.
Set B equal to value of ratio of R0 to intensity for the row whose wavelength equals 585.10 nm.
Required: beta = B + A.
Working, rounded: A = 5.8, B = 1.0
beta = 6.8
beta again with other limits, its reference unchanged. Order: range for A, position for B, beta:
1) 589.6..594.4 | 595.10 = 8.7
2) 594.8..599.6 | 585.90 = 6.6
